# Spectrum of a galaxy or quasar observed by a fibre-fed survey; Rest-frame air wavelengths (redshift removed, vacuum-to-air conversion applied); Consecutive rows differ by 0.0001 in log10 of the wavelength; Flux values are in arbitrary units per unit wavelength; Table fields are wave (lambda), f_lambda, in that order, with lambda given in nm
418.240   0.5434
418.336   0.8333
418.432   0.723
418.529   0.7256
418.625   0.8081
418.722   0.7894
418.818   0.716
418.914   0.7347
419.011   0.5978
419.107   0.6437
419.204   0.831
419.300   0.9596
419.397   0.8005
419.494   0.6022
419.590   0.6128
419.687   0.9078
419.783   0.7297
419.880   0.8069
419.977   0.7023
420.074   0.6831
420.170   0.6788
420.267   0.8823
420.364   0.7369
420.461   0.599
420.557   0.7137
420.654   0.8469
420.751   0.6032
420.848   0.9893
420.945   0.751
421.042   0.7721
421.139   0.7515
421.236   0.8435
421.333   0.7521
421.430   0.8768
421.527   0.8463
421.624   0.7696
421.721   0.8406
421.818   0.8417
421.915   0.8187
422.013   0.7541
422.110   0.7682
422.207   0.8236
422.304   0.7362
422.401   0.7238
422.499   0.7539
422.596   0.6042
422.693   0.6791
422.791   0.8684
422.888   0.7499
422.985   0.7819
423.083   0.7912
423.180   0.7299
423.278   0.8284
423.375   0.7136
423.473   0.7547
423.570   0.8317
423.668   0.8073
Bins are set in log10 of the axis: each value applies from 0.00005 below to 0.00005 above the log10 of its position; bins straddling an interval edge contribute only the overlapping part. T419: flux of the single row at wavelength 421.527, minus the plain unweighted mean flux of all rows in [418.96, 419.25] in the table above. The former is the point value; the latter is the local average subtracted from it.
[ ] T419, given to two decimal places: 0.16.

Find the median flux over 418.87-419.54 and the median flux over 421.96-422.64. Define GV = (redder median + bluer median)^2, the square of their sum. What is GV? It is 2.22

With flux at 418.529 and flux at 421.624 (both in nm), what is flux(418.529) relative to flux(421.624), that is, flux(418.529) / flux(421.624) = 0.94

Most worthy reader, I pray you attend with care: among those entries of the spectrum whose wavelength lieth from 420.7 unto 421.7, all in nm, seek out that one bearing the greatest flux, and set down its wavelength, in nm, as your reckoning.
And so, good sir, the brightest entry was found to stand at 420.848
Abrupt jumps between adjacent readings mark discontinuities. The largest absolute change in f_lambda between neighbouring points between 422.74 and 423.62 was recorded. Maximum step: 0.12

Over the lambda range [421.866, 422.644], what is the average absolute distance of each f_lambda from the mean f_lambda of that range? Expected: 0.045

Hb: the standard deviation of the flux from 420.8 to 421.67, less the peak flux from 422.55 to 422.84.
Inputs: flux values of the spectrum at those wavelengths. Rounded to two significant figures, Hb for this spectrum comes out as -0.79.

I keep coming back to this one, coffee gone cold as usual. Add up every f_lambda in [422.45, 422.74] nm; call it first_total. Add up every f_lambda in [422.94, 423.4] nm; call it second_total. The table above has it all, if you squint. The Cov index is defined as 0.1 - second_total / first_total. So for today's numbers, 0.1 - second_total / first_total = -1.8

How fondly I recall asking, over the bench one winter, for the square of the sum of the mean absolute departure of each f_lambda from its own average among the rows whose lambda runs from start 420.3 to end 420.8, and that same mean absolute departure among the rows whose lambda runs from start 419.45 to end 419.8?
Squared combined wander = 0.034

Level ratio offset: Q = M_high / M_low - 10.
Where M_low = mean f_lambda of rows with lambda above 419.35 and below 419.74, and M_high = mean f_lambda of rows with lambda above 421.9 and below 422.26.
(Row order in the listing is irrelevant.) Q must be -8.92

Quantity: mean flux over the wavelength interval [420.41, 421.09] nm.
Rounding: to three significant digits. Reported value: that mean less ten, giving -9.25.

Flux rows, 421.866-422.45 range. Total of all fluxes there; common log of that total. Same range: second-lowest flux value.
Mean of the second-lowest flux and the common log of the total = 0.701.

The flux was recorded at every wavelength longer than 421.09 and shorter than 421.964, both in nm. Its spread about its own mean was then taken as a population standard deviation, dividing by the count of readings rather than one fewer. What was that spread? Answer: 0.044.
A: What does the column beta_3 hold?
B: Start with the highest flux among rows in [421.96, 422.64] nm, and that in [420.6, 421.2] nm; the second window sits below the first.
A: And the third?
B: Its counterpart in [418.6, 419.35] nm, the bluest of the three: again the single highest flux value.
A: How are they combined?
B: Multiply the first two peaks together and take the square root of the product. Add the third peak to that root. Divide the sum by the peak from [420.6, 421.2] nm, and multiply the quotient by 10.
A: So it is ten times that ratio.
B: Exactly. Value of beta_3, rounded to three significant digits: 18.8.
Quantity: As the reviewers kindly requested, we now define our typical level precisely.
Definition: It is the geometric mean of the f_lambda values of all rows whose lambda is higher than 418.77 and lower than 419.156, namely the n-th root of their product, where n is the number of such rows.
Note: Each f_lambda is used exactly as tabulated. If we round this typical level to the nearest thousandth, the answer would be 0.671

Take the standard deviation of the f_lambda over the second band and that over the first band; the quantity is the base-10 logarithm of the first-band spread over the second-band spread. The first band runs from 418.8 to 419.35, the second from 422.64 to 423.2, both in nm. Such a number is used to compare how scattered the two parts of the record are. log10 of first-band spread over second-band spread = 0.3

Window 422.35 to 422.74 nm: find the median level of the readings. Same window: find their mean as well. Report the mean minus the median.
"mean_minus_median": -0.011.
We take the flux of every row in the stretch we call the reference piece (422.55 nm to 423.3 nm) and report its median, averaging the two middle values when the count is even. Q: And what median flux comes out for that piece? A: 0.766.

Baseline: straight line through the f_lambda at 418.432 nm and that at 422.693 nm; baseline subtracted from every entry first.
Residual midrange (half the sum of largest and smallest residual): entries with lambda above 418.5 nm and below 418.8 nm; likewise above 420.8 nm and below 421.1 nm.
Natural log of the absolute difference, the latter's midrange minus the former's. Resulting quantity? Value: -2.1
